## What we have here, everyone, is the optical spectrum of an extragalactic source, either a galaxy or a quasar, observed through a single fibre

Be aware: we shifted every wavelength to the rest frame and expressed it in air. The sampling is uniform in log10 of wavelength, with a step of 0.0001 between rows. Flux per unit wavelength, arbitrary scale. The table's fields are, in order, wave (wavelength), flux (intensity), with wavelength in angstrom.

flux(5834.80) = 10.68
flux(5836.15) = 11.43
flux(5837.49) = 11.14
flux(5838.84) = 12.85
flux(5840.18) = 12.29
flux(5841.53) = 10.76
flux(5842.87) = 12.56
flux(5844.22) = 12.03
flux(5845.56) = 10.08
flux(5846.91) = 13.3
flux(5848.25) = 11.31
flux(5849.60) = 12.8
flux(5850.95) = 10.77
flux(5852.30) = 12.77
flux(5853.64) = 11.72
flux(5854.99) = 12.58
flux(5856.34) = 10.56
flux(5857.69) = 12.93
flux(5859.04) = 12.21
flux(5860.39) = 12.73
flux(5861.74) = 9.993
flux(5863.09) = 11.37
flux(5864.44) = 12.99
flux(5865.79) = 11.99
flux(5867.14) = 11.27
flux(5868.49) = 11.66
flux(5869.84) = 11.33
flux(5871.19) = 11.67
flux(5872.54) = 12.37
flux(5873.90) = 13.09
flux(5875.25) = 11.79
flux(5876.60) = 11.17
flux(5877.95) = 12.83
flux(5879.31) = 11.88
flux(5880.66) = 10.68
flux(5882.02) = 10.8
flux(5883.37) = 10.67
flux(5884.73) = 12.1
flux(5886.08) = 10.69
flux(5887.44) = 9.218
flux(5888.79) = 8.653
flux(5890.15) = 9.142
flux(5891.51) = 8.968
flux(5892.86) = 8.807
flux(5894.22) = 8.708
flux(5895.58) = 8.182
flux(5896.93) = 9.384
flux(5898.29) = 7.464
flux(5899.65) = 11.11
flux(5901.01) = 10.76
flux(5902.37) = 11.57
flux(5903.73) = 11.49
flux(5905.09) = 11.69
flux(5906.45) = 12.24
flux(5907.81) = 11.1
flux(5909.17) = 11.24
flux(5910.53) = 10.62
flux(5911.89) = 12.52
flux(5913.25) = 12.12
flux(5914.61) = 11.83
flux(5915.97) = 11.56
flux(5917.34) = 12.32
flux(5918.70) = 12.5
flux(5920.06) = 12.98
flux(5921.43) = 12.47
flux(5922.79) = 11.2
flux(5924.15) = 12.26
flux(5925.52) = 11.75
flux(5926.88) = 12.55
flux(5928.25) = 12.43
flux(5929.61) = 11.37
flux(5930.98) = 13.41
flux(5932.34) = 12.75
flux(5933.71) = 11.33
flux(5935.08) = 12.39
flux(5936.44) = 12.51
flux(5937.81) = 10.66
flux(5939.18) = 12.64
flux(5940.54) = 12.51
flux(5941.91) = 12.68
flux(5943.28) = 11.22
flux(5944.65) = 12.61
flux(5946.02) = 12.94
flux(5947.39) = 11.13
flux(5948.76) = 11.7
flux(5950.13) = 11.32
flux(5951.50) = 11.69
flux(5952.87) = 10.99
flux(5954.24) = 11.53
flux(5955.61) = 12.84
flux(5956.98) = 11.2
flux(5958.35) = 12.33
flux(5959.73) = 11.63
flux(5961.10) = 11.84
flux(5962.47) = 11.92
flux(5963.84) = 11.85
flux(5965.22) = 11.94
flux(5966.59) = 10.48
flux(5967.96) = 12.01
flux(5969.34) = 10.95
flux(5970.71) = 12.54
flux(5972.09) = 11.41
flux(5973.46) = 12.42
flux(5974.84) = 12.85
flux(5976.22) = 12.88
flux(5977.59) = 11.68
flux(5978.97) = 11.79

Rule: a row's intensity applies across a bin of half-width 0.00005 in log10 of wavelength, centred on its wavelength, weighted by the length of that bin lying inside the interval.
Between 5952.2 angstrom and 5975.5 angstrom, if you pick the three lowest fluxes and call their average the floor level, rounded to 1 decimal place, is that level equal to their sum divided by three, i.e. 10.8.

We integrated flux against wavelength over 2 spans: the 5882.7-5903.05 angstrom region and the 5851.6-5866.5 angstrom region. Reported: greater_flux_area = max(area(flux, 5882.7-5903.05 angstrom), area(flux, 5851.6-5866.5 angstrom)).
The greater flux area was 197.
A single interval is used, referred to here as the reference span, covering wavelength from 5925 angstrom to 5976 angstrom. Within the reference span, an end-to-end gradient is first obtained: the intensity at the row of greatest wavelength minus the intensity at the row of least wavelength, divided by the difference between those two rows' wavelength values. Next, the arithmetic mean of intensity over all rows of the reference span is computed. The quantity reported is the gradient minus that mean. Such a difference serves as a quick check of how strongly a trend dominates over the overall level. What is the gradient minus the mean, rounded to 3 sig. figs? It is -11.9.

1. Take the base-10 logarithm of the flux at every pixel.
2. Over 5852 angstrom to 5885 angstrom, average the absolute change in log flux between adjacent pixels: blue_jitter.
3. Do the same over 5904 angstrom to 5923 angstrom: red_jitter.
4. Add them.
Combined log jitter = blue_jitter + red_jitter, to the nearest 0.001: 0.062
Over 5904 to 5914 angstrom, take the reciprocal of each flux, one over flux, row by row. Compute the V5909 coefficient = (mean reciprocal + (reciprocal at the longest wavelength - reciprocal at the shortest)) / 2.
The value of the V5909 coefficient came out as 0.042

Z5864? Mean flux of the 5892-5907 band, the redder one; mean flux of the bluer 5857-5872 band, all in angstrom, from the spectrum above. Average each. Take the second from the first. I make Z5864 -1.7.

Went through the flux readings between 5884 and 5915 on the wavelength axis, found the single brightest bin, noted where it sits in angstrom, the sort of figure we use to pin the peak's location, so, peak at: 5911.89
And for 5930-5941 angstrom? 5930.98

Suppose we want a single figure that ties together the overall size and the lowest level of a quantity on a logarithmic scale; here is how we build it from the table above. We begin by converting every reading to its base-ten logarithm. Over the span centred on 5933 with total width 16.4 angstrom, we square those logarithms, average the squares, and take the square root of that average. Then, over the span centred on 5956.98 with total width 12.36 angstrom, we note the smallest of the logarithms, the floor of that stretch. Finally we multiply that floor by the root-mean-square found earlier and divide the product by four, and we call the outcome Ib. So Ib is 0.283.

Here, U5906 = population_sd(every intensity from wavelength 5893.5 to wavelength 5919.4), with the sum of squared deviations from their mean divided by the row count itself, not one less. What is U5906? 1.4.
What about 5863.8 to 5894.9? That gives 1.4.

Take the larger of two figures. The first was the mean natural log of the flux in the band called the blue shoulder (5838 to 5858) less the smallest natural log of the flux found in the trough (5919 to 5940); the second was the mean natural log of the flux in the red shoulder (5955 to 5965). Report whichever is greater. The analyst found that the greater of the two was 2.48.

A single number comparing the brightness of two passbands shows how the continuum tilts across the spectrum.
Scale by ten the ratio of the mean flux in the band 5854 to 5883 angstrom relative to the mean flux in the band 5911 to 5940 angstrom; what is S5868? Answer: 9.7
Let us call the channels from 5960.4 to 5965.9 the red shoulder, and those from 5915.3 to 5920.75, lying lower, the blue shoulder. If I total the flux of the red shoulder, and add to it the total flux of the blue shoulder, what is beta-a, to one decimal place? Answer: 96.9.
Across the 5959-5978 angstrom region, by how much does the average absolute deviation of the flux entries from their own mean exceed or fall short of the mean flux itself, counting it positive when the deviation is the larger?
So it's -11.4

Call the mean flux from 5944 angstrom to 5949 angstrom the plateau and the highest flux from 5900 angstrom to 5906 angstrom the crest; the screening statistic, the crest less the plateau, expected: -0.4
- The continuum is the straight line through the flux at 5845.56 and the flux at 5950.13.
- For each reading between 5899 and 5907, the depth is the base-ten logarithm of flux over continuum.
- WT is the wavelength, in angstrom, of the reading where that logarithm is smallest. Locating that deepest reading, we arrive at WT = 5901.01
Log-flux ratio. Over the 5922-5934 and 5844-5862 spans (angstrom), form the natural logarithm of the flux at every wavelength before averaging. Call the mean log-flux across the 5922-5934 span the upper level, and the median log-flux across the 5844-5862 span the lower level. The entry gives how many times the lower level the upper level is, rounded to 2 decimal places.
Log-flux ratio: 1.00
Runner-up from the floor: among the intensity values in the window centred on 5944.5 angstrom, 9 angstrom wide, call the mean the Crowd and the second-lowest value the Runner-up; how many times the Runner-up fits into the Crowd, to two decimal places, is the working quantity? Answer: 1.08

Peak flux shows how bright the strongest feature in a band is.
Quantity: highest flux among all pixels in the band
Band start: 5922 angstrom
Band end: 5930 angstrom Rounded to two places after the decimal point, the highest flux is 12.55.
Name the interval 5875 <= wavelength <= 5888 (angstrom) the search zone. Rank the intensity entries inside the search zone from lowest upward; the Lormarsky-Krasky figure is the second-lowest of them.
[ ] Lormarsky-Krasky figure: 10.67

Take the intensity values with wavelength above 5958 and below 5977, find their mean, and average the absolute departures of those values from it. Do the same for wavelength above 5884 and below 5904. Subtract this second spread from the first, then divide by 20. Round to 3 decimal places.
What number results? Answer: -0.037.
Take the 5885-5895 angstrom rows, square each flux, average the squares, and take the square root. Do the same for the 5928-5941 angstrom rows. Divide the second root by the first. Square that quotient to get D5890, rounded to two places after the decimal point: 1.77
